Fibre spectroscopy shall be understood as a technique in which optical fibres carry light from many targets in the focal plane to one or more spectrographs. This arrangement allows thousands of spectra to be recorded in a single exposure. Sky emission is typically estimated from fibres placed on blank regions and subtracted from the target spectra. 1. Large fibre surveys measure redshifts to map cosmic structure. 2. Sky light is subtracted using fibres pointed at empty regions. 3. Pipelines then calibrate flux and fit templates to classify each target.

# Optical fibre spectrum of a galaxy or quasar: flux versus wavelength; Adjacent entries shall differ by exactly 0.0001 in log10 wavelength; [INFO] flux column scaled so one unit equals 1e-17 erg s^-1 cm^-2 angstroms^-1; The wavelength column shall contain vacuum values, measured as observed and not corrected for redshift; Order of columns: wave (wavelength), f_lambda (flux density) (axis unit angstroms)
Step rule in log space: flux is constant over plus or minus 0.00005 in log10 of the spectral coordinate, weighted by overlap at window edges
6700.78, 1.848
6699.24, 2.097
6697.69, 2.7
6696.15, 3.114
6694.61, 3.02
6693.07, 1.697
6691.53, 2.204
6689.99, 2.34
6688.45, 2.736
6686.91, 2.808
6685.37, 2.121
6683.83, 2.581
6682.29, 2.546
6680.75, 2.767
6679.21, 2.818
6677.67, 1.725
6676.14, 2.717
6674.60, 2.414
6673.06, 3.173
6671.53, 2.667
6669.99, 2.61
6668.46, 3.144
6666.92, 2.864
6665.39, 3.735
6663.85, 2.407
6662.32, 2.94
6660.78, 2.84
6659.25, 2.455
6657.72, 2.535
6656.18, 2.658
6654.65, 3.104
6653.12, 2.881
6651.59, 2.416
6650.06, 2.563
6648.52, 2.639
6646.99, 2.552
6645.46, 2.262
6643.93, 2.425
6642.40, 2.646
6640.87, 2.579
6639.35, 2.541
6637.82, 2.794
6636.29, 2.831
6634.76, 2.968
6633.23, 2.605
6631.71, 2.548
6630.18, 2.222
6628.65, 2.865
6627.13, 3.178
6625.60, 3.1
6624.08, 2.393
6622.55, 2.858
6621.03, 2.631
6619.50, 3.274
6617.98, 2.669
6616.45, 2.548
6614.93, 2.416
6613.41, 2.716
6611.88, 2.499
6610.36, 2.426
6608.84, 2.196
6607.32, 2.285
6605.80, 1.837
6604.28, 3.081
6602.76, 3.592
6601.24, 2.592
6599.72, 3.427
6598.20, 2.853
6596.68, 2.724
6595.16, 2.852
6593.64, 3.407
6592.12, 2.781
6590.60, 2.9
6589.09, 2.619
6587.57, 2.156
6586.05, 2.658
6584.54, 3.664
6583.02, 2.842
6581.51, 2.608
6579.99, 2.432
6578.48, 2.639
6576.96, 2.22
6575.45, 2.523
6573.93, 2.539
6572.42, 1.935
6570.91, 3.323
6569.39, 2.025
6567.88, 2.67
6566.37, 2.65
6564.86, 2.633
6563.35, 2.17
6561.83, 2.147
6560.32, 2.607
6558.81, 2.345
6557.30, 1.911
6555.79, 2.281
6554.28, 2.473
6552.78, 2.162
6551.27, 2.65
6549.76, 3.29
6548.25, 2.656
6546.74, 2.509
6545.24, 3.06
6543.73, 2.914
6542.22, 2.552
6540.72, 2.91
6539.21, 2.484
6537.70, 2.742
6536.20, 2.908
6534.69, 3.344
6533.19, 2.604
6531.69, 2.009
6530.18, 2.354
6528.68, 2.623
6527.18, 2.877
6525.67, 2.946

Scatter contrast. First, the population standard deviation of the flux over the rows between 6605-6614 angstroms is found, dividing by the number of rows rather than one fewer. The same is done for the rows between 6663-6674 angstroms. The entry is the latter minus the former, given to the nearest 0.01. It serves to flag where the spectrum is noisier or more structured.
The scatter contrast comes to 0.14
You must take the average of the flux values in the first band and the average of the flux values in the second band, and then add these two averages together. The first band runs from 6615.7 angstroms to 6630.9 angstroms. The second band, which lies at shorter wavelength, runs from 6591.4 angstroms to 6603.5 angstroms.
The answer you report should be 5.80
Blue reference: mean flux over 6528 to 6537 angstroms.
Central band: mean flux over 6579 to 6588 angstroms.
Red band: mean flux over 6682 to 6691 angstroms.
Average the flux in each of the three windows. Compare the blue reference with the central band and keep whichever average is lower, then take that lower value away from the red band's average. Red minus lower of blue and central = -0.1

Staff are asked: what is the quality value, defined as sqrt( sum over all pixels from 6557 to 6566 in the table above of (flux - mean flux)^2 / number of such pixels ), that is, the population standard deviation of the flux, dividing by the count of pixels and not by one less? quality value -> 0.26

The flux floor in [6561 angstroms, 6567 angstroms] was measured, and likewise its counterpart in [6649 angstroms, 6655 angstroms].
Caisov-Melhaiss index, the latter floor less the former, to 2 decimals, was 0.27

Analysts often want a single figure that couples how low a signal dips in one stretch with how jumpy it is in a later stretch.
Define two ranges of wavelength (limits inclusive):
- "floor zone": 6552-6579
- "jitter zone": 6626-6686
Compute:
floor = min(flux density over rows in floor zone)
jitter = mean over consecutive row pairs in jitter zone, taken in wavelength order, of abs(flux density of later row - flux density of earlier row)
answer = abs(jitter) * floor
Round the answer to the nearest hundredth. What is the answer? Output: 0.66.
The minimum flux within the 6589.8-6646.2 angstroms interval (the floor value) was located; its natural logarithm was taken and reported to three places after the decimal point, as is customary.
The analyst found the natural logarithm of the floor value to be 0.608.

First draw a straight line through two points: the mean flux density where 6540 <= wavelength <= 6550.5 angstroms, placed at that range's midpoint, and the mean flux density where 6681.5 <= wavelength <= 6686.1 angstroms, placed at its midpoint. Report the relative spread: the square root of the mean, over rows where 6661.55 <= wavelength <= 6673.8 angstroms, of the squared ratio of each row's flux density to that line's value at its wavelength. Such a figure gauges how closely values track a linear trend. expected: 1.20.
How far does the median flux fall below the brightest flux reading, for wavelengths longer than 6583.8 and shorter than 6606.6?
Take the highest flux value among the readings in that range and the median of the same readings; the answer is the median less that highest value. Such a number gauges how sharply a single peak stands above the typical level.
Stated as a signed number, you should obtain -0.8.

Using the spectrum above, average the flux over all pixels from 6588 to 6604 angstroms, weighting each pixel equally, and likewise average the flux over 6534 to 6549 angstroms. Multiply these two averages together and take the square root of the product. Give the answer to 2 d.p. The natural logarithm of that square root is 1.06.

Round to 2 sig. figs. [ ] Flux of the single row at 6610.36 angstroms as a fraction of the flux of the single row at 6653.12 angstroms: 0.84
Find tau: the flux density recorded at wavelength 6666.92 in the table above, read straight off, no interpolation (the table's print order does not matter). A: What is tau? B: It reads 2.864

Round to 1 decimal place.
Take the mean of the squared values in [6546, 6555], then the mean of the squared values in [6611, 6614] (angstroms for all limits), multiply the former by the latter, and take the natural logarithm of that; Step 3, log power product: 3.9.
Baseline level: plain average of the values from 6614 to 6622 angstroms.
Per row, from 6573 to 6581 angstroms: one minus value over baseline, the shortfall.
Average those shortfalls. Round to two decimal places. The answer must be 0.09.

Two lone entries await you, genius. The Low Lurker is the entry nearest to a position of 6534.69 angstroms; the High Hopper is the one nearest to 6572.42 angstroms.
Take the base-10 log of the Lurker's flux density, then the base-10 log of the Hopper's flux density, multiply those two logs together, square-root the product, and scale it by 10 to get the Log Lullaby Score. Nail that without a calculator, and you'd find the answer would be 3.9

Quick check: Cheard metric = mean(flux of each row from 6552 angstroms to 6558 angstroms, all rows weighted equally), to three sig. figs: 2.21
